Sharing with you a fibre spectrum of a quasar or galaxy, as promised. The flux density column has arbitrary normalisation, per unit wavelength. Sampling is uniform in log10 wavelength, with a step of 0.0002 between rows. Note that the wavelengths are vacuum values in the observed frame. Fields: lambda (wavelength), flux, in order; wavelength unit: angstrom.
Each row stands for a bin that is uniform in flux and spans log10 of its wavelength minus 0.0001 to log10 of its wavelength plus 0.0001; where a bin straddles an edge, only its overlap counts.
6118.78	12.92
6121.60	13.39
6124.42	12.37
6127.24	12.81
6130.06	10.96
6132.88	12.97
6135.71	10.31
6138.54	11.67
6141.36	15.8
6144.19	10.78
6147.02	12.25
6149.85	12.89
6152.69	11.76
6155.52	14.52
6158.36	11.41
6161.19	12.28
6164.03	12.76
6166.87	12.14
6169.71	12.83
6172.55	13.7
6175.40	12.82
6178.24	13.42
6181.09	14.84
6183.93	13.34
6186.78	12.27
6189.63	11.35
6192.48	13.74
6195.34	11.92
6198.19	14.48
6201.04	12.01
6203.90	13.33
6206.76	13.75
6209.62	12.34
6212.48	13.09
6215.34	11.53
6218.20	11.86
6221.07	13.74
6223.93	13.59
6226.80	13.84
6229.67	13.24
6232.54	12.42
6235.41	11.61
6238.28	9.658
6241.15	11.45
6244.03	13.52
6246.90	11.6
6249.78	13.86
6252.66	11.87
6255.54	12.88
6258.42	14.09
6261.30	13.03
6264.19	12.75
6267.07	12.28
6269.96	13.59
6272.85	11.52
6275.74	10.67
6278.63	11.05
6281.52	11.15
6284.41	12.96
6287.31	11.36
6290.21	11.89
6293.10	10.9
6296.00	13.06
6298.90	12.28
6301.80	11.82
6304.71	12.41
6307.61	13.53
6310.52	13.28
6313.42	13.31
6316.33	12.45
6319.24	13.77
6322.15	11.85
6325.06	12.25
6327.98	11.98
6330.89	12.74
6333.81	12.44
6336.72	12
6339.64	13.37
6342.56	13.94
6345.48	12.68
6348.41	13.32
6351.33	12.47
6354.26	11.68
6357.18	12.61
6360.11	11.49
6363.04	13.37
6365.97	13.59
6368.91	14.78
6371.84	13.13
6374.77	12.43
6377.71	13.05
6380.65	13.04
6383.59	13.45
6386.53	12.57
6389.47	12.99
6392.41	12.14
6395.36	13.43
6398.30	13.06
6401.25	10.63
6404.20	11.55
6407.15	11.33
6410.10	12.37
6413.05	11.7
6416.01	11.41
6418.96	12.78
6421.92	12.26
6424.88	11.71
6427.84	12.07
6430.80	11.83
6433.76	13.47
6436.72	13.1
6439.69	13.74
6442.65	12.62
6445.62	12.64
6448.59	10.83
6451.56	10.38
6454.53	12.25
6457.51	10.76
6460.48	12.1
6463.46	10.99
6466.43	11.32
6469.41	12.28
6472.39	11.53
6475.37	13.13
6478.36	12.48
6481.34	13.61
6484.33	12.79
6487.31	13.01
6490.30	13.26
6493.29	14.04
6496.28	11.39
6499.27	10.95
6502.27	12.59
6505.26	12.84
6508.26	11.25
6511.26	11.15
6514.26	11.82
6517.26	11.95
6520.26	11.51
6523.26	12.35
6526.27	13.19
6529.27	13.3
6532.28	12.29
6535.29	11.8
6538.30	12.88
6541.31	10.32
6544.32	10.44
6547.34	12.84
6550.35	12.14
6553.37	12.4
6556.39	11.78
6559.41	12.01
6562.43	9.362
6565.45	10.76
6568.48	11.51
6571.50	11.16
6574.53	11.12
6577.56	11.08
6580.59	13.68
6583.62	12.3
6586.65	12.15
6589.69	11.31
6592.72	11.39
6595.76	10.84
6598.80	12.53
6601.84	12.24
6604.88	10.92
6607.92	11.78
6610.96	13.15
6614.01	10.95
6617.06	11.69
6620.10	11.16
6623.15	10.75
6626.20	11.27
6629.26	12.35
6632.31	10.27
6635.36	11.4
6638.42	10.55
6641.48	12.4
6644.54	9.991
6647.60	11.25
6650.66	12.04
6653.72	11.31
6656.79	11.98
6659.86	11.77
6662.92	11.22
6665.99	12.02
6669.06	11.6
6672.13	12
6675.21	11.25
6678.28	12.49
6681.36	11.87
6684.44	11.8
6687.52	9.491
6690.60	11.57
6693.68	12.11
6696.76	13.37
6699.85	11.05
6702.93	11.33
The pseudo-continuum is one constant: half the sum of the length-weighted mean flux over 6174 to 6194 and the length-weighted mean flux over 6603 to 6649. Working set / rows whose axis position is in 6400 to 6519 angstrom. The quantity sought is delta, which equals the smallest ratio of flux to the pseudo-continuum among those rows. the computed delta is 0.85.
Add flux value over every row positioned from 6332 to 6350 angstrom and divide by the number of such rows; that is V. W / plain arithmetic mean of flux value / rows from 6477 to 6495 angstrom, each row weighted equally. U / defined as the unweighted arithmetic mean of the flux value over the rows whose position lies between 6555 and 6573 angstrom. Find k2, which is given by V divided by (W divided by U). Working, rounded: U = 11.1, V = 13.0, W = 13.2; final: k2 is 10.9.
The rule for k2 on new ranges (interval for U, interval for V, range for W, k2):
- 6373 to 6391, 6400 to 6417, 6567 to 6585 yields 12.6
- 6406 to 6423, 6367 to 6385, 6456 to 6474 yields 13.9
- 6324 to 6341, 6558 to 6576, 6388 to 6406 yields 11.1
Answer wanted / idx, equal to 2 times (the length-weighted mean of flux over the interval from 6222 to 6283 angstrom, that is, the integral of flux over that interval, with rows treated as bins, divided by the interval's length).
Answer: 24.8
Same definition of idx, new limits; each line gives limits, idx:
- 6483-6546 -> 24.3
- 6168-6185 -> 26.9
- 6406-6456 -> 24.3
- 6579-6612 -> 24.0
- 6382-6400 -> 25.8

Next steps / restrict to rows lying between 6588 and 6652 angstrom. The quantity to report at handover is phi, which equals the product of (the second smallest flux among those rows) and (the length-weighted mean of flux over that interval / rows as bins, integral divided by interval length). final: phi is 117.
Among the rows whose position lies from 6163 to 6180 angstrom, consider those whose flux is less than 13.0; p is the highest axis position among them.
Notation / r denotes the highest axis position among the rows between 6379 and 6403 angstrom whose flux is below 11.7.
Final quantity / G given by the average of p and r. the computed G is 6288.3 angstrom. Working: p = 6175.40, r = 6401.25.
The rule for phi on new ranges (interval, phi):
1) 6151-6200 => 147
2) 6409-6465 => 130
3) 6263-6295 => 129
